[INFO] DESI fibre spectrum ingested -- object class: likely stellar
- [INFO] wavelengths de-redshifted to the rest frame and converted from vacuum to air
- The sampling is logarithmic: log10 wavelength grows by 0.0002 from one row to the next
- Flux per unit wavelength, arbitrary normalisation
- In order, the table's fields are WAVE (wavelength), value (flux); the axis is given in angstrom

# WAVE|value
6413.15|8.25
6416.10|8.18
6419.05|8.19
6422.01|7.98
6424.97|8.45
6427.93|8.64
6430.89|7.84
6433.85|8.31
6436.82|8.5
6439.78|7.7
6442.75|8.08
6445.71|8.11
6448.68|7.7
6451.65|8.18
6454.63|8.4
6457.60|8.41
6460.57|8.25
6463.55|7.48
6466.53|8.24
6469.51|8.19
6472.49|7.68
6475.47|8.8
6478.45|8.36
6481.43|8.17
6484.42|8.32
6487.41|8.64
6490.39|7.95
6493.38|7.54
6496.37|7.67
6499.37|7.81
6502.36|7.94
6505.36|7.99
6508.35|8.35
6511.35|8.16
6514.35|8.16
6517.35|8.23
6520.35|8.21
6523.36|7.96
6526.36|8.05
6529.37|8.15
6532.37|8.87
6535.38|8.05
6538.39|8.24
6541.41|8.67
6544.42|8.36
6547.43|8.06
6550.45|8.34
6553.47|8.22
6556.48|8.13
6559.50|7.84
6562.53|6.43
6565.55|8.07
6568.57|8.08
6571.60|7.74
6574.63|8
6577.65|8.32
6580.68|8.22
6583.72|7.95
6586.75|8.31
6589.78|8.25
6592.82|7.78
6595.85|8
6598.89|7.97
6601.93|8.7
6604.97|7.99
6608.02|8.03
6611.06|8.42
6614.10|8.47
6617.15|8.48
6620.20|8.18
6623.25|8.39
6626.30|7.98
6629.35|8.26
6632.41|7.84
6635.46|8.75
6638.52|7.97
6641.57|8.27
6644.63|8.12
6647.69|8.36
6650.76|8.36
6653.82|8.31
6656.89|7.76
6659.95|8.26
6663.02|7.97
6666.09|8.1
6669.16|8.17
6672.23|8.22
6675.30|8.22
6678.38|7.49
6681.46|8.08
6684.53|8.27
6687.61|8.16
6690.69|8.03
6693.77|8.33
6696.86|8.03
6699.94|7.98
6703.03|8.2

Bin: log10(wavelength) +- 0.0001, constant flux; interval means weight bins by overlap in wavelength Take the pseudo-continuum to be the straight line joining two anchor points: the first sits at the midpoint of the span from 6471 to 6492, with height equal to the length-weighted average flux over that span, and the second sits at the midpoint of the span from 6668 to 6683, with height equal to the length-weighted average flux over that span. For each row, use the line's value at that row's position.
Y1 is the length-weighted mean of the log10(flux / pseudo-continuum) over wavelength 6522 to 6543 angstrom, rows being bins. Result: 0.004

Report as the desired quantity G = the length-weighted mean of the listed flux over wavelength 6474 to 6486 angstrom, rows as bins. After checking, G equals 8.41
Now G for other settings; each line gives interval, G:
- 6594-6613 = 8.19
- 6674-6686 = 8.01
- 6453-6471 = 8.16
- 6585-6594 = 8.12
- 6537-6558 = 8.29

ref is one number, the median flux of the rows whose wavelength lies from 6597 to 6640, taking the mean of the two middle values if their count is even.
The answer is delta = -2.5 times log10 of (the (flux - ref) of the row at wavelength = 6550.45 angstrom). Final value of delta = 2.3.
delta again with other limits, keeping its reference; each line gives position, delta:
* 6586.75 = 2.6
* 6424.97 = 1.6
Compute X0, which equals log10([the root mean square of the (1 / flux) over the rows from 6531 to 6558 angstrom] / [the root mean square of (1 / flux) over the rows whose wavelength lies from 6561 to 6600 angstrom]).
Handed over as -0.023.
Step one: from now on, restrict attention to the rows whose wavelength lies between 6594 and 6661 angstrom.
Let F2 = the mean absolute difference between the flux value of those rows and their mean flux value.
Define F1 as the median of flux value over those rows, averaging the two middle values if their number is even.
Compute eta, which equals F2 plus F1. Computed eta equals 8.48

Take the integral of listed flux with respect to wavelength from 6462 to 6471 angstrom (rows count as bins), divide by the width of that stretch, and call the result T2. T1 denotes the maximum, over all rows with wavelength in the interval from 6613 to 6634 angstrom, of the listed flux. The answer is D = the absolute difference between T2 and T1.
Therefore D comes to 0.52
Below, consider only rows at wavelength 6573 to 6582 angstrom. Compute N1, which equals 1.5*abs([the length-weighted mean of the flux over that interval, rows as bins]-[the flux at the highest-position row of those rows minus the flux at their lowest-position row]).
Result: 11.9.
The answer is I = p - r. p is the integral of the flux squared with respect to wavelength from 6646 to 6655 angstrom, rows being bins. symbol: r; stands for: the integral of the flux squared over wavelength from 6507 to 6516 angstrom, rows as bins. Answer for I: 18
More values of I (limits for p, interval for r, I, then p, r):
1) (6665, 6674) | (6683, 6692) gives 2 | 601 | 599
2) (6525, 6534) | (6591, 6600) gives 65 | 630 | 565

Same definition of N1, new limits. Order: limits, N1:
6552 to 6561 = 12.7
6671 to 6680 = 13.0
